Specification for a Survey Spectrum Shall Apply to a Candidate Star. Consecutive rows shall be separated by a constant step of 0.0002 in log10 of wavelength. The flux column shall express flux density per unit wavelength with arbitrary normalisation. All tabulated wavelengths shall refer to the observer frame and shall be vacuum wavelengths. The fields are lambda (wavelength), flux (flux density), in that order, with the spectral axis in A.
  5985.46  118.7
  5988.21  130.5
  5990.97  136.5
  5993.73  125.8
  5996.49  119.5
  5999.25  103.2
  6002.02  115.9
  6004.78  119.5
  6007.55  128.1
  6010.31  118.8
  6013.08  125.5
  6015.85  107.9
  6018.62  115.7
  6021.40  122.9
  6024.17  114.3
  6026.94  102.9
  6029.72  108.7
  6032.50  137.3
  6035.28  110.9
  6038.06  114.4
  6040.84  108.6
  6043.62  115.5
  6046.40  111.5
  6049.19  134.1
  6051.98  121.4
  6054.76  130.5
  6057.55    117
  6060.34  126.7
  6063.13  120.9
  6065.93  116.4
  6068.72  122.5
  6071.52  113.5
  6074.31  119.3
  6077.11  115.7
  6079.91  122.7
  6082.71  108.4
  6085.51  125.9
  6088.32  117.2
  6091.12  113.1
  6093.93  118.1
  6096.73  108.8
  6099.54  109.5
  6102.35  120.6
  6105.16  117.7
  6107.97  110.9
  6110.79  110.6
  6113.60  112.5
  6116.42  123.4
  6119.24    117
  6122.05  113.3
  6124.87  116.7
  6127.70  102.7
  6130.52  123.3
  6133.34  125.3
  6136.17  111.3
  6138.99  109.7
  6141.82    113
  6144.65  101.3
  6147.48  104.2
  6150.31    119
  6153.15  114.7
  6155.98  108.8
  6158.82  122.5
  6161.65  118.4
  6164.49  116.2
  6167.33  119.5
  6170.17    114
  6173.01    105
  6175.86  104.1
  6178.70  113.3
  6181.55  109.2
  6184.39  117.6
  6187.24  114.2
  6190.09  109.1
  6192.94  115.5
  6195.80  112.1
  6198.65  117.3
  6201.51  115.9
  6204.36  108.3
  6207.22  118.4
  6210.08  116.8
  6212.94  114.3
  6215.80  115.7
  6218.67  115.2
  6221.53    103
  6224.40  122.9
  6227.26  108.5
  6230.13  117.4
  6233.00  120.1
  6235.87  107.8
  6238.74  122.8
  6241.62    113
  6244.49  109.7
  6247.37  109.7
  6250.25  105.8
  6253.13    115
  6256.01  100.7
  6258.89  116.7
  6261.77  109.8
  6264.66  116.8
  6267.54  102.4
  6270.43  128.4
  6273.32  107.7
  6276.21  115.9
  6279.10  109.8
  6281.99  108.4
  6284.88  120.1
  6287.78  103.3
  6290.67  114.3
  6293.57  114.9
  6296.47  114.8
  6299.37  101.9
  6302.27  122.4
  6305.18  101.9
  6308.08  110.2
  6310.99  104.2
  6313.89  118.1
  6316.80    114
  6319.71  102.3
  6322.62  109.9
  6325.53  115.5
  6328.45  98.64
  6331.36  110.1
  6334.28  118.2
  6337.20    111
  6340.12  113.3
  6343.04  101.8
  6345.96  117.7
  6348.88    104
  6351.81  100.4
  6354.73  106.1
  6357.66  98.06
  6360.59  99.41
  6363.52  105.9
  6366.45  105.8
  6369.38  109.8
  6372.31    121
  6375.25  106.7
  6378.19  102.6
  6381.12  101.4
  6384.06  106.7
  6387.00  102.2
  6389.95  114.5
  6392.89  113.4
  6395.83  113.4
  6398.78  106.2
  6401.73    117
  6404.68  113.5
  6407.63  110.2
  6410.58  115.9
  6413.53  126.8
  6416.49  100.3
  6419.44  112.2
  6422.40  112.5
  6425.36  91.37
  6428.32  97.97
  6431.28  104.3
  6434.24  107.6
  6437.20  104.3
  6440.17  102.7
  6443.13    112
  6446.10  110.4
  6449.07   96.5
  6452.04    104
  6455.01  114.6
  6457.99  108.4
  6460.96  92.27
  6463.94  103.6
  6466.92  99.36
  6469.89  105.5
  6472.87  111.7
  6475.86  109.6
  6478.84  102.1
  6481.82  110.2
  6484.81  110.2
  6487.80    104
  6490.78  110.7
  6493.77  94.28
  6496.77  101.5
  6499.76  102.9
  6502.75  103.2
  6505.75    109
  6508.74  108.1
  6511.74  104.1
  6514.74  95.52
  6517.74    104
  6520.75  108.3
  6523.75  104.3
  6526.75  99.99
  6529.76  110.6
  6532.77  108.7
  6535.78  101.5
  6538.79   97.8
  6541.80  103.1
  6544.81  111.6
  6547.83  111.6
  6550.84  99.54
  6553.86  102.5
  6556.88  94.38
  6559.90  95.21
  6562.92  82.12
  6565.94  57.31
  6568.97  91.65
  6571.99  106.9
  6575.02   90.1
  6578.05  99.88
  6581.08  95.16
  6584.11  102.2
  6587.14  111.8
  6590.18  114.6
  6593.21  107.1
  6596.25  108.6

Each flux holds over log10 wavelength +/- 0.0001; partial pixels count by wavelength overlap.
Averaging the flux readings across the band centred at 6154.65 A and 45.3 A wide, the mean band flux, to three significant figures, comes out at 113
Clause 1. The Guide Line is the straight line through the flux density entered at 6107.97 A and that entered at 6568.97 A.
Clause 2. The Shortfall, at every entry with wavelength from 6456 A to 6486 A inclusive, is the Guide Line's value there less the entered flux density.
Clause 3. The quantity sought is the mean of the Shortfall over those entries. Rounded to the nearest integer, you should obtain -10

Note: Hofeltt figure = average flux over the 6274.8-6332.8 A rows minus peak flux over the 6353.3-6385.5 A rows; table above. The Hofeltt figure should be -10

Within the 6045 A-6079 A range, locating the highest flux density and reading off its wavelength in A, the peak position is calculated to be 6049.19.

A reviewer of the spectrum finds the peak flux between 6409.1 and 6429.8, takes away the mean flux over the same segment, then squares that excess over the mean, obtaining 348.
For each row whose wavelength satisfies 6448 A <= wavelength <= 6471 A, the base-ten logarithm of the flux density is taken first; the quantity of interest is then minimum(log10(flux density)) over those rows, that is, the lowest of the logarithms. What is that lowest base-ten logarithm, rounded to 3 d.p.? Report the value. 1.965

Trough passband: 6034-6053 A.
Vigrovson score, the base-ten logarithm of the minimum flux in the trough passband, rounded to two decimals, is 2.04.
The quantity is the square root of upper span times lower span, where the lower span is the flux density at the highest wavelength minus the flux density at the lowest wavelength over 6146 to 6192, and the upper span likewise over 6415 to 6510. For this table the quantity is 6.2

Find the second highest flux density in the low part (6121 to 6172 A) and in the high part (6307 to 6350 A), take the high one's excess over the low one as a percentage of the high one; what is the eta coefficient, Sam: -4.4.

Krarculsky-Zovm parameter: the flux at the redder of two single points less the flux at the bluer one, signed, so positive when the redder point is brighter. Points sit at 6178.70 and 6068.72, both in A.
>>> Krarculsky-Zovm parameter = -9.2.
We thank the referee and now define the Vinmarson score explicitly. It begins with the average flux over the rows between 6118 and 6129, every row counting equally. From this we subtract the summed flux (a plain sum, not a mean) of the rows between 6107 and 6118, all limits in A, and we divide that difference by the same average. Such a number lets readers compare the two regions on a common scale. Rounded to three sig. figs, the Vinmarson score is -3.07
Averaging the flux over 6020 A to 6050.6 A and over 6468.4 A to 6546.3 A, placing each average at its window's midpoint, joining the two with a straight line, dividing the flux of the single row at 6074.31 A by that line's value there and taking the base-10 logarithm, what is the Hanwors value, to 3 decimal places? 0.014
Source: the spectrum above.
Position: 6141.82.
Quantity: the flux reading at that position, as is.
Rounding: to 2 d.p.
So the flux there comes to 113.00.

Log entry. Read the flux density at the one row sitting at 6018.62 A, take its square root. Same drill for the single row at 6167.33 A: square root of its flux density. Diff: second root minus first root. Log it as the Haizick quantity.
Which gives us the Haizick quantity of 0.2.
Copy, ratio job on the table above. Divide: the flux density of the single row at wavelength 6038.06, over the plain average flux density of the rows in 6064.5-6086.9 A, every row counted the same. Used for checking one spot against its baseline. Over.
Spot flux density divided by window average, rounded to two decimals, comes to 0.97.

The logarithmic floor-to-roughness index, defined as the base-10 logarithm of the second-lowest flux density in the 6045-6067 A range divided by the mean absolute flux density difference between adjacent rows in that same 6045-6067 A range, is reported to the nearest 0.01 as 1.02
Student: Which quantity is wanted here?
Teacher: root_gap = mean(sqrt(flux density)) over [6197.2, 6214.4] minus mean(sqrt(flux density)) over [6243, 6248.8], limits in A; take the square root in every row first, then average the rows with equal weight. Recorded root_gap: 0.26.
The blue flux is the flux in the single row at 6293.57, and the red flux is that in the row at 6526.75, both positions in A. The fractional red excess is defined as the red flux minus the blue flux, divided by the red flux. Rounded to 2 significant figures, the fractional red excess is -0.15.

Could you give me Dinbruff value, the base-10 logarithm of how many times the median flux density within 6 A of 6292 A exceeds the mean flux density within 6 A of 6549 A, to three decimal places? 0.032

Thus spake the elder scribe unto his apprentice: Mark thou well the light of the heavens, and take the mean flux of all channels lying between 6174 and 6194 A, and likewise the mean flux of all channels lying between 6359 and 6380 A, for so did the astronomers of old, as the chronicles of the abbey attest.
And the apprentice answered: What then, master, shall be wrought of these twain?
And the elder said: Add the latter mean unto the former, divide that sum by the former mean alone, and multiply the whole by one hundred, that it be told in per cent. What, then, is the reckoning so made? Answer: 196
